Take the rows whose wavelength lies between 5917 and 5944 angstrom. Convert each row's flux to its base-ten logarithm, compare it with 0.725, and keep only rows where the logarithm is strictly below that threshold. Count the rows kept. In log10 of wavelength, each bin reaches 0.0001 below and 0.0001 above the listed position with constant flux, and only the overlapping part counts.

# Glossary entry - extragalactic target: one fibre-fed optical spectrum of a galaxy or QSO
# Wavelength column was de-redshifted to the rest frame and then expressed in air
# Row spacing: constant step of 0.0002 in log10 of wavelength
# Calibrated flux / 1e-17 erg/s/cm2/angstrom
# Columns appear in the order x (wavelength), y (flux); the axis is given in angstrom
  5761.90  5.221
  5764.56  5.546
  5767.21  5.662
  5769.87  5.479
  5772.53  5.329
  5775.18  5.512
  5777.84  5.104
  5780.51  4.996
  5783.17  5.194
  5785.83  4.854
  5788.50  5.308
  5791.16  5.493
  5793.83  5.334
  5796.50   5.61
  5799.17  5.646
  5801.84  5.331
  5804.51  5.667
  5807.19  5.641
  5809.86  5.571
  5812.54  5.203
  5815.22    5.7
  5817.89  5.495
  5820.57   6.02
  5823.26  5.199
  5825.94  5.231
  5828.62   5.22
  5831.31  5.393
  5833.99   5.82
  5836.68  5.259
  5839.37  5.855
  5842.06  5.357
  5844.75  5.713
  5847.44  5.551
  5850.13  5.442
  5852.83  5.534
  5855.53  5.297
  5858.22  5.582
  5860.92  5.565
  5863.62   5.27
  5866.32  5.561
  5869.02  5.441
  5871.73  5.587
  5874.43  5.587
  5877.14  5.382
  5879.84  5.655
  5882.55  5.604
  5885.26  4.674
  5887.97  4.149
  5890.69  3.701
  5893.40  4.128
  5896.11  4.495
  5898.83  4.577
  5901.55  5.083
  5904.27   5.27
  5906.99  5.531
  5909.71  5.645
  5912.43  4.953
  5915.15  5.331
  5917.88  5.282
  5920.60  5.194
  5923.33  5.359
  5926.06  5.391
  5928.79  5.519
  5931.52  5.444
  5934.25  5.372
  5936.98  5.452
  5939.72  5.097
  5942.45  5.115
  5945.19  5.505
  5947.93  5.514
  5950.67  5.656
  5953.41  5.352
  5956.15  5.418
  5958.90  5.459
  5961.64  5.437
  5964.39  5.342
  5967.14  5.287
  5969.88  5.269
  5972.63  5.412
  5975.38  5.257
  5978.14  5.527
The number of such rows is 4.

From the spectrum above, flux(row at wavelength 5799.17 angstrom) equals 5.646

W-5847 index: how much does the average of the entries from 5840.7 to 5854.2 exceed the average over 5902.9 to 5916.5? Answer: 0.17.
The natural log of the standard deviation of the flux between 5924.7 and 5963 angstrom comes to -1.9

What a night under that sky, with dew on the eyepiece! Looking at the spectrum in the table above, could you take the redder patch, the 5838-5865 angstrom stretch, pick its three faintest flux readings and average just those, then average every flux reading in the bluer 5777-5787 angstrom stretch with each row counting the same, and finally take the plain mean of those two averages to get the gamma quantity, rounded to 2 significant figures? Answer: 5.2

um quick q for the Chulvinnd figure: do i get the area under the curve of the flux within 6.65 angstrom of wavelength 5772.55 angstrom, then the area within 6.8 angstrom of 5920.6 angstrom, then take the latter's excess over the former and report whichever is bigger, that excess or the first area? 72.0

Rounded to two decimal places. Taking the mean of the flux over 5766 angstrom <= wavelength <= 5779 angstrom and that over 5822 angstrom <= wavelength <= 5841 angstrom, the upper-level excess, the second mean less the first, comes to 0.01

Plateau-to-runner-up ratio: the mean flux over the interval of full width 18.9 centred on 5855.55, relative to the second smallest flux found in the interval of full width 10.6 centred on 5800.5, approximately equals 0.974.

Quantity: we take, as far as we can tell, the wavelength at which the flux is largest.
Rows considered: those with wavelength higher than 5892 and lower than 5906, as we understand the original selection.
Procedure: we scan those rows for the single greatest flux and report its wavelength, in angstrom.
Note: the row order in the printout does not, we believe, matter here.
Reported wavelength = 5904.27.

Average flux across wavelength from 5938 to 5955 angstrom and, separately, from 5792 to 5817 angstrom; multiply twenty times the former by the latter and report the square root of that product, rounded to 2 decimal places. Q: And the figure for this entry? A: 24.36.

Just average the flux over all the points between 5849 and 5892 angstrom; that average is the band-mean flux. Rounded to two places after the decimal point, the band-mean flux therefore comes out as 5.25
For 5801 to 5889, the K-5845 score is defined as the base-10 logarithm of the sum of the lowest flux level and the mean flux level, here 0.98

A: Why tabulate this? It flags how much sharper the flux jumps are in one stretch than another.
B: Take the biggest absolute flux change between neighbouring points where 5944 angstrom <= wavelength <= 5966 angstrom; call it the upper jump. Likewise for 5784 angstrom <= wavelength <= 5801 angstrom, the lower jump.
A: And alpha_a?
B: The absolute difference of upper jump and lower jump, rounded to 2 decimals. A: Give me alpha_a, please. 0.15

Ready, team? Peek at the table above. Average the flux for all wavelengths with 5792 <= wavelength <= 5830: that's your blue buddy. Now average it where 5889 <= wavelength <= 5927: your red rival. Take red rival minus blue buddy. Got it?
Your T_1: -0.5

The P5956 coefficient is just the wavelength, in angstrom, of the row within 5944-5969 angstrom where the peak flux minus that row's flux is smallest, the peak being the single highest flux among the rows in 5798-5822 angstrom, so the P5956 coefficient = 5950.67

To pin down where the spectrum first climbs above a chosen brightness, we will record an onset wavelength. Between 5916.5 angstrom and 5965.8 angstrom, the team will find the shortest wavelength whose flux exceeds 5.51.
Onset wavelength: 5928.79 angstrom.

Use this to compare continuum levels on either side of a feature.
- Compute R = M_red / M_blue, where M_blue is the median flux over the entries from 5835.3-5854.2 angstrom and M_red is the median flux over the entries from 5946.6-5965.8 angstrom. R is 0.98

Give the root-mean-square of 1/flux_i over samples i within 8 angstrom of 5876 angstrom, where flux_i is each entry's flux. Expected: 0.181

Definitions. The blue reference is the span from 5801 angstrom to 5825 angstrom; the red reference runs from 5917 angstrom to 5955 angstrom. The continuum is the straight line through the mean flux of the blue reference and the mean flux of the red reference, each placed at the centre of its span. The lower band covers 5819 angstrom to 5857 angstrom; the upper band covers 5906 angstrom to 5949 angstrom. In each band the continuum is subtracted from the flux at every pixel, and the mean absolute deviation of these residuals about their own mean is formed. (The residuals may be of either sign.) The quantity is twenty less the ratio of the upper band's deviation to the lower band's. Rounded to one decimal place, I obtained 19.3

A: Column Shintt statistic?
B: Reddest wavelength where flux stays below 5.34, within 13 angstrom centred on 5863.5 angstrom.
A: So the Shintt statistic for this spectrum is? 5863.62 angstrom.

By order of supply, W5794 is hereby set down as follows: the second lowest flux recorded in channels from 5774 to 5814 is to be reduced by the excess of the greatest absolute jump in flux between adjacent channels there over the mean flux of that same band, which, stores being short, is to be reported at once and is 9.91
